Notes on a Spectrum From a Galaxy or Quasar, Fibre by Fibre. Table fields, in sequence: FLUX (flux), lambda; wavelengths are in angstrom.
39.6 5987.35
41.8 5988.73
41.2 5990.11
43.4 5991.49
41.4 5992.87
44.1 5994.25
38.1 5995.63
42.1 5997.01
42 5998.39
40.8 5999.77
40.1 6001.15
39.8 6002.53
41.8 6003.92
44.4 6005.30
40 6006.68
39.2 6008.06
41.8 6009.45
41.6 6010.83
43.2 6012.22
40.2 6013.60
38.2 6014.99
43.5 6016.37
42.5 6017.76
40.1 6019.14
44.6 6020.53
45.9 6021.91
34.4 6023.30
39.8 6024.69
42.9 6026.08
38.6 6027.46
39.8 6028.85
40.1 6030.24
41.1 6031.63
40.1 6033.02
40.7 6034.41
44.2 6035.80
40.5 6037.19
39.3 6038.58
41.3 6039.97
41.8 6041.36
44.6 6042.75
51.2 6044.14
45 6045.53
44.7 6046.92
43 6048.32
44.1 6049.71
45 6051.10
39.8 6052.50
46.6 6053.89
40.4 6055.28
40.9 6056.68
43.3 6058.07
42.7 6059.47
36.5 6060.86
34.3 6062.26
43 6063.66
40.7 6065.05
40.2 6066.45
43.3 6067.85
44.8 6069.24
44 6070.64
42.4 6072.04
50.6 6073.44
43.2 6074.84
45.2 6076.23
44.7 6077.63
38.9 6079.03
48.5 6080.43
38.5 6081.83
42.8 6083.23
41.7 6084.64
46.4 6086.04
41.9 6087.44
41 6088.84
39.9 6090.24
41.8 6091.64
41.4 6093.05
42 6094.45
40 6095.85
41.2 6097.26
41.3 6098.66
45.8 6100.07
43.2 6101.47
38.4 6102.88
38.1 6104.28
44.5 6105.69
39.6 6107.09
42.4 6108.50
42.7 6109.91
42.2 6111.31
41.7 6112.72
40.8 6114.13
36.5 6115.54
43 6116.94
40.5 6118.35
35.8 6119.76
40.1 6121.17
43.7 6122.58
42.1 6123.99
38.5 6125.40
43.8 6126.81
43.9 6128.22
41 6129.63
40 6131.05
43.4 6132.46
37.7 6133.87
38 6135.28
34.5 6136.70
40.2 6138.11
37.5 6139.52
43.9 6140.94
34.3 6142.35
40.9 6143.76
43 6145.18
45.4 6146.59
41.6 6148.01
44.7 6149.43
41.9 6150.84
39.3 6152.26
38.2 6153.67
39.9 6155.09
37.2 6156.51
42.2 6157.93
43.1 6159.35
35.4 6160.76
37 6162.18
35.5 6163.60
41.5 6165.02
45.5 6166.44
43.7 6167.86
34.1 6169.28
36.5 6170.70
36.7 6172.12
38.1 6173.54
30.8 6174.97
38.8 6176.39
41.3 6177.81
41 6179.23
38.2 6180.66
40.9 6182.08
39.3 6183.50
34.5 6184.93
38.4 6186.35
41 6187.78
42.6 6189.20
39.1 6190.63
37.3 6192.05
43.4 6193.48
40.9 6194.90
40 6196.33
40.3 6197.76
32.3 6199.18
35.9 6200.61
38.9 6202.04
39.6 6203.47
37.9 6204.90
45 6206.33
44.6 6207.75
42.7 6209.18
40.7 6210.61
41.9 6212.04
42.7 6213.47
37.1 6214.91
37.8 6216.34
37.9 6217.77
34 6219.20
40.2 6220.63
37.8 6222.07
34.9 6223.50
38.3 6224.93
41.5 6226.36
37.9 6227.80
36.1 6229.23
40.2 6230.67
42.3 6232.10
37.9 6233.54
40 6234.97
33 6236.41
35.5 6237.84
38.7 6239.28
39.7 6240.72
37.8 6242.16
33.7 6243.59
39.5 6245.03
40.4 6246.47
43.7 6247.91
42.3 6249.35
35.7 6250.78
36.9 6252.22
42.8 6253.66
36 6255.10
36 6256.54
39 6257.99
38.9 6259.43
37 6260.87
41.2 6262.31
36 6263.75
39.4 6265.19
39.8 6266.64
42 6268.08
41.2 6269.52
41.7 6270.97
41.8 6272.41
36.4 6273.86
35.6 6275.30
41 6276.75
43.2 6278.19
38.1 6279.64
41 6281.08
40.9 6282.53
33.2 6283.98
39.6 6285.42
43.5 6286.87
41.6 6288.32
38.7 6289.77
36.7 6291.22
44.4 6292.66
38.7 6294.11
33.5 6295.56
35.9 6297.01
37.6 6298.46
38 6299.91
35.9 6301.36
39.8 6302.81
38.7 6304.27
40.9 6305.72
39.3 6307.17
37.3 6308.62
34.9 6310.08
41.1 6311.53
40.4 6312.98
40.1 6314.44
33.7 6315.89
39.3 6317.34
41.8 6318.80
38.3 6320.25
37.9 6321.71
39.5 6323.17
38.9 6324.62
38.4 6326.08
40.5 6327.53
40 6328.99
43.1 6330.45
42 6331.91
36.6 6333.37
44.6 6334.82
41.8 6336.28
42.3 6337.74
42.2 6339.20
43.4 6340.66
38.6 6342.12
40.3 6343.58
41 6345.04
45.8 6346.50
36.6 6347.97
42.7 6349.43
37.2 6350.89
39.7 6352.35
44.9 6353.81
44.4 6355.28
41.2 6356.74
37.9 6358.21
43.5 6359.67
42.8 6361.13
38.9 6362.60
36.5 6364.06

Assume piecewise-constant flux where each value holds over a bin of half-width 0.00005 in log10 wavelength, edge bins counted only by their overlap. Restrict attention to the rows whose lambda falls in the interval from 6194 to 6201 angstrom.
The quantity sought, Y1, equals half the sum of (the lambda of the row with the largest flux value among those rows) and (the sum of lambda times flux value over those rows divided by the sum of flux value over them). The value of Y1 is 6196.3 angstrom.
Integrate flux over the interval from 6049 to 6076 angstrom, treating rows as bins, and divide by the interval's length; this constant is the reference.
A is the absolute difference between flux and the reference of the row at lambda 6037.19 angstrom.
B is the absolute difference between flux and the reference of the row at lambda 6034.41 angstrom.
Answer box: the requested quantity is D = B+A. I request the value 3.7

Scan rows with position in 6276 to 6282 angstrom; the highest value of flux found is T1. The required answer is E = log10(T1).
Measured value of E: 1.64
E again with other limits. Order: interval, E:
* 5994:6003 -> 1.64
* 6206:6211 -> 1.65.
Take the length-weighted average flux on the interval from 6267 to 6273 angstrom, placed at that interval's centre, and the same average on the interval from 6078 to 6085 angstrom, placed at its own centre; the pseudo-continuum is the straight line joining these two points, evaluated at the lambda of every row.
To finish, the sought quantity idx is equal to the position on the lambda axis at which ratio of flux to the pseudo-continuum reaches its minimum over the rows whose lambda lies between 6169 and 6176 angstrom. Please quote 6174.97 angstrom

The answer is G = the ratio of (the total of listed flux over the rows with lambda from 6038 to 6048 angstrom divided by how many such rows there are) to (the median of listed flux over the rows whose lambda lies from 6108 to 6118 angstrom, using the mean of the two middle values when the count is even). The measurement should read 1.04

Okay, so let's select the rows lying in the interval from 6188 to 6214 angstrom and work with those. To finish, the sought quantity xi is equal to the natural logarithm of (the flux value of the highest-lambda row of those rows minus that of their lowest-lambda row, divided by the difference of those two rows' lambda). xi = -5.5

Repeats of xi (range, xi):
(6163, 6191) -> -2.0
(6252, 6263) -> -0.9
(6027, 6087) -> -2.0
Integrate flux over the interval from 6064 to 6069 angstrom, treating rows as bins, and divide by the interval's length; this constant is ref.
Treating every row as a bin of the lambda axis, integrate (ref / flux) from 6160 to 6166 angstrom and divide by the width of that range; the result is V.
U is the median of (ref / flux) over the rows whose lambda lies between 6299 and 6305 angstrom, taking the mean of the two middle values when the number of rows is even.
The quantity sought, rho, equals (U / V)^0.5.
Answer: 0.99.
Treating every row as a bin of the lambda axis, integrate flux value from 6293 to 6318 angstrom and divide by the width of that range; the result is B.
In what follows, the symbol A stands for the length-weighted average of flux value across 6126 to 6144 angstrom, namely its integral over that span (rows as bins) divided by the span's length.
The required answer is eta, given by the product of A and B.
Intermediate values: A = 39.9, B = 38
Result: 1518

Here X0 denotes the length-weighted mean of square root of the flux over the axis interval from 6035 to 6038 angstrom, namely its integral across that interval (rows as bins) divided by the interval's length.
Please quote 6.5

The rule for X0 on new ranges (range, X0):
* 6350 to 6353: 6.2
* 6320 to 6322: 6.2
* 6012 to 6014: 6.5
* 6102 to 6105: 6.2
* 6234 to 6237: 6.1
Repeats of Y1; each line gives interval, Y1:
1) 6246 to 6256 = 6249.3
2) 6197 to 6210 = 6205.0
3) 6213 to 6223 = 6215.6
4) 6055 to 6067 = 6059.4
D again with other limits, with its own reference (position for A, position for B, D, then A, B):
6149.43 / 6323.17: 5.2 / 2.23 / 2.97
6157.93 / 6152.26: 3.4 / 0.27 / 3.17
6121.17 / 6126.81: 3.7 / 2.37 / 1.33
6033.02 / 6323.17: 5.3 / 2.37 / 2.97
